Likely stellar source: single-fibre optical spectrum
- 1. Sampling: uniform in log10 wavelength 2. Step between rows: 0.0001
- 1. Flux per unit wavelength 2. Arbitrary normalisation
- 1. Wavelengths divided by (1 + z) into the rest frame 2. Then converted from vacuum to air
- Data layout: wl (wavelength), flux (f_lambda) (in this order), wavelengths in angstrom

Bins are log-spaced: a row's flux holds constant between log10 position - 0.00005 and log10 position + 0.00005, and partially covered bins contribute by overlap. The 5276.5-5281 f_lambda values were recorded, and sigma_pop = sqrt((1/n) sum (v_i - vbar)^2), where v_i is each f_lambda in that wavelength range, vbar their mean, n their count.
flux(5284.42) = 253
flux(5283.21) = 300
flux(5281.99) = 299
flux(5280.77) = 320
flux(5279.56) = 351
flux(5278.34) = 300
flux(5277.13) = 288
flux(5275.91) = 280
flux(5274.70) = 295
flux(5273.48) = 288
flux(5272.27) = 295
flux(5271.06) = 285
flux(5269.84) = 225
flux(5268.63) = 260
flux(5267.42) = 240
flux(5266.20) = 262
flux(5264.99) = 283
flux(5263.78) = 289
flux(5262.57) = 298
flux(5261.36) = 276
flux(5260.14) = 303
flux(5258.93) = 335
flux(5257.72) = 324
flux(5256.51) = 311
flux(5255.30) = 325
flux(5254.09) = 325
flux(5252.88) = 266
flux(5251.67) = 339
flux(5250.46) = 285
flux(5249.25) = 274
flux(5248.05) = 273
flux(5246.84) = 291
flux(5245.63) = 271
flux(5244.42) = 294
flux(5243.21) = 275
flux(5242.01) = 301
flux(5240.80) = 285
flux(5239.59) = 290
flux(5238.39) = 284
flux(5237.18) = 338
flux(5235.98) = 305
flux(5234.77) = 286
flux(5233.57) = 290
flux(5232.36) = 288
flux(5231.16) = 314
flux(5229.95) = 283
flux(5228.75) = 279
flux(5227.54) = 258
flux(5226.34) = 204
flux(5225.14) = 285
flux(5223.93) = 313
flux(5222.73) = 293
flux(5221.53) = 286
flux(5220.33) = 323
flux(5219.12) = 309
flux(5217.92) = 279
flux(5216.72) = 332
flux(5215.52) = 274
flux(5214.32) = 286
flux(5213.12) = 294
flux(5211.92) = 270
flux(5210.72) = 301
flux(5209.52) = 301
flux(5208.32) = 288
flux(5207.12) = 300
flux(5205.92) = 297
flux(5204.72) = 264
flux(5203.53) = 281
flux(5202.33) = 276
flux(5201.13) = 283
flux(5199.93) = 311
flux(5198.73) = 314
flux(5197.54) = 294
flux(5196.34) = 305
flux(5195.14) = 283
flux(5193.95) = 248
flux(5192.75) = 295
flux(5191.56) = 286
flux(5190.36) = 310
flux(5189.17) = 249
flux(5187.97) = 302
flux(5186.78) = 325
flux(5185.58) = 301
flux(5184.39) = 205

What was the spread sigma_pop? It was 23.8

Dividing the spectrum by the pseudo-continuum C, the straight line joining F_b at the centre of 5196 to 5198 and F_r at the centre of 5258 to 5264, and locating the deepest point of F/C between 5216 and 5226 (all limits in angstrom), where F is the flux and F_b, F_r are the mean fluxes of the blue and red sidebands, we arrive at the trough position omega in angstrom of 5217.92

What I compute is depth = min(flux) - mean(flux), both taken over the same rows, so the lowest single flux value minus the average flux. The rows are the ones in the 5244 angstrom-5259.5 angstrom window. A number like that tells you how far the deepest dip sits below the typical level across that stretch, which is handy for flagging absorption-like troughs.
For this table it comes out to -35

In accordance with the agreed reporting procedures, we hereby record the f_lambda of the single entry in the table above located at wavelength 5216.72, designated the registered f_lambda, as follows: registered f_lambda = 332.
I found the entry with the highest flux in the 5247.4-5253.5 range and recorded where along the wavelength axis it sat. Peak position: 5251.67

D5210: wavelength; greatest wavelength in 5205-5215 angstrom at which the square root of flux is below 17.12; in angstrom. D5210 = 5214.32 angstrom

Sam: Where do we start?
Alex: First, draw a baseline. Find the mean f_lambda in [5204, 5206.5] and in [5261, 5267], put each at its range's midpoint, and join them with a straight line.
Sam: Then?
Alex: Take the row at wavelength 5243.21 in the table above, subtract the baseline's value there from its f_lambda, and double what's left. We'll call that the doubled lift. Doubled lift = -12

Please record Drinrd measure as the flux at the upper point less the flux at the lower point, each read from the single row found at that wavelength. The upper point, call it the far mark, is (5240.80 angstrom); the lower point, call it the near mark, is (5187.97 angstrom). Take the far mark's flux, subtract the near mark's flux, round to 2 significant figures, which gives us -17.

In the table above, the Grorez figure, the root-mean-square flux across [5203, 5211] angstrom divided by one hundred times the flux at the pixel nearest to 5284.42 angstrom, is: 0.0115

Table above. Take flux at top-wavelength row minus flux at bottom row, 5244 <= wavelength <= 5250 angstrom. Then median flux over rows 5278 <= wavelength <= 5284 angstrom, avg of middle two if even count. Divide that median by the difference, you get -15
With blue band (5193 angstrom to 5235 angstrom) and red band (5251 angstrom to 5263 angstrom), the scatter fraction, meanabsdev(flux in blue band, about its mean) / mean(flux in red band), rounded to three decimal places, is 0.051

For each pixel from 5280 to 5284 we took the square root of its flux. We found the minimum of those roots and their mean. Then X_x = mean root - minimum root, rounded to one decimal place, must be 0.2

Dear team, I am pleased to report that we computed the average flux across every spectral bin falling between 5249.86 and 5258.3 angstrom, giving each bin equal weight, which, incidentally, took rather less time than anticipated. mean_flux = 311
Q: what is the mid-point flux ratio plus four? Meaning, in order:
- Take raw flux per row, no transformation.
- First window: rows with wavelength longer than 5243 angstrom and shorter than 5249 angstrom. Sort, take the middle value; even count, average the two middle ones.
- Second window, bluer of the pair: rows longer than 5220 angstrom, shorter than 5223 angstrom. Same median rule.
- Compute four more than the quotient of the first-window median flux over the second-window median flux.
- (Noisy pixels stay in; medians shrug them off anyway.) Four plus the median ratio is 4.94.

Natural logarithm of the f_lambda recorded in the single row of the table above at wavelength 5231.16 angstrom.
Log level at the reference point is 5.75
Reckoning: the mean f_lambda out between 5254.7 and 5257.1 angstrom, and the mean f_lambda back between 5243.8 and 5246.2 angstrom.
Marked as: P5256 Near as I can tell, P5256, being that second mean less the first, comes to -36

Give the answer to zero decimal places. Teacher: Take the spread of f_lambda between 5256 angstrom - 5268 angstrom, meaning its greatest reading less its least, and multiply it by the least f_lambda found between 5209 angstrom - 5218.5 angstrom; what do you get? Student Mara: 25650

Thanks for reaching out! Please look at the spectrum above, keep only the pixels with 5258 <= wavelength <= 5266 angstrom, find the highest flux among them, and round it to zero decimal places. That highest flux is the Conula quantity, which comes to 335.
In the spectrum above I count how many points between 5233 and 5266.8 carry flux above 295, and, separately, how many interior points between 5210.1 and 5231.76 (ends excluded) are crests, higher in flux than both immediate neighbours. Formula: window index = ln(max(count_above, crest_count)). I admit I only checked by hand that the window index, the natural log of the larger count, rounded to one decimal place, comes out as 2.4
